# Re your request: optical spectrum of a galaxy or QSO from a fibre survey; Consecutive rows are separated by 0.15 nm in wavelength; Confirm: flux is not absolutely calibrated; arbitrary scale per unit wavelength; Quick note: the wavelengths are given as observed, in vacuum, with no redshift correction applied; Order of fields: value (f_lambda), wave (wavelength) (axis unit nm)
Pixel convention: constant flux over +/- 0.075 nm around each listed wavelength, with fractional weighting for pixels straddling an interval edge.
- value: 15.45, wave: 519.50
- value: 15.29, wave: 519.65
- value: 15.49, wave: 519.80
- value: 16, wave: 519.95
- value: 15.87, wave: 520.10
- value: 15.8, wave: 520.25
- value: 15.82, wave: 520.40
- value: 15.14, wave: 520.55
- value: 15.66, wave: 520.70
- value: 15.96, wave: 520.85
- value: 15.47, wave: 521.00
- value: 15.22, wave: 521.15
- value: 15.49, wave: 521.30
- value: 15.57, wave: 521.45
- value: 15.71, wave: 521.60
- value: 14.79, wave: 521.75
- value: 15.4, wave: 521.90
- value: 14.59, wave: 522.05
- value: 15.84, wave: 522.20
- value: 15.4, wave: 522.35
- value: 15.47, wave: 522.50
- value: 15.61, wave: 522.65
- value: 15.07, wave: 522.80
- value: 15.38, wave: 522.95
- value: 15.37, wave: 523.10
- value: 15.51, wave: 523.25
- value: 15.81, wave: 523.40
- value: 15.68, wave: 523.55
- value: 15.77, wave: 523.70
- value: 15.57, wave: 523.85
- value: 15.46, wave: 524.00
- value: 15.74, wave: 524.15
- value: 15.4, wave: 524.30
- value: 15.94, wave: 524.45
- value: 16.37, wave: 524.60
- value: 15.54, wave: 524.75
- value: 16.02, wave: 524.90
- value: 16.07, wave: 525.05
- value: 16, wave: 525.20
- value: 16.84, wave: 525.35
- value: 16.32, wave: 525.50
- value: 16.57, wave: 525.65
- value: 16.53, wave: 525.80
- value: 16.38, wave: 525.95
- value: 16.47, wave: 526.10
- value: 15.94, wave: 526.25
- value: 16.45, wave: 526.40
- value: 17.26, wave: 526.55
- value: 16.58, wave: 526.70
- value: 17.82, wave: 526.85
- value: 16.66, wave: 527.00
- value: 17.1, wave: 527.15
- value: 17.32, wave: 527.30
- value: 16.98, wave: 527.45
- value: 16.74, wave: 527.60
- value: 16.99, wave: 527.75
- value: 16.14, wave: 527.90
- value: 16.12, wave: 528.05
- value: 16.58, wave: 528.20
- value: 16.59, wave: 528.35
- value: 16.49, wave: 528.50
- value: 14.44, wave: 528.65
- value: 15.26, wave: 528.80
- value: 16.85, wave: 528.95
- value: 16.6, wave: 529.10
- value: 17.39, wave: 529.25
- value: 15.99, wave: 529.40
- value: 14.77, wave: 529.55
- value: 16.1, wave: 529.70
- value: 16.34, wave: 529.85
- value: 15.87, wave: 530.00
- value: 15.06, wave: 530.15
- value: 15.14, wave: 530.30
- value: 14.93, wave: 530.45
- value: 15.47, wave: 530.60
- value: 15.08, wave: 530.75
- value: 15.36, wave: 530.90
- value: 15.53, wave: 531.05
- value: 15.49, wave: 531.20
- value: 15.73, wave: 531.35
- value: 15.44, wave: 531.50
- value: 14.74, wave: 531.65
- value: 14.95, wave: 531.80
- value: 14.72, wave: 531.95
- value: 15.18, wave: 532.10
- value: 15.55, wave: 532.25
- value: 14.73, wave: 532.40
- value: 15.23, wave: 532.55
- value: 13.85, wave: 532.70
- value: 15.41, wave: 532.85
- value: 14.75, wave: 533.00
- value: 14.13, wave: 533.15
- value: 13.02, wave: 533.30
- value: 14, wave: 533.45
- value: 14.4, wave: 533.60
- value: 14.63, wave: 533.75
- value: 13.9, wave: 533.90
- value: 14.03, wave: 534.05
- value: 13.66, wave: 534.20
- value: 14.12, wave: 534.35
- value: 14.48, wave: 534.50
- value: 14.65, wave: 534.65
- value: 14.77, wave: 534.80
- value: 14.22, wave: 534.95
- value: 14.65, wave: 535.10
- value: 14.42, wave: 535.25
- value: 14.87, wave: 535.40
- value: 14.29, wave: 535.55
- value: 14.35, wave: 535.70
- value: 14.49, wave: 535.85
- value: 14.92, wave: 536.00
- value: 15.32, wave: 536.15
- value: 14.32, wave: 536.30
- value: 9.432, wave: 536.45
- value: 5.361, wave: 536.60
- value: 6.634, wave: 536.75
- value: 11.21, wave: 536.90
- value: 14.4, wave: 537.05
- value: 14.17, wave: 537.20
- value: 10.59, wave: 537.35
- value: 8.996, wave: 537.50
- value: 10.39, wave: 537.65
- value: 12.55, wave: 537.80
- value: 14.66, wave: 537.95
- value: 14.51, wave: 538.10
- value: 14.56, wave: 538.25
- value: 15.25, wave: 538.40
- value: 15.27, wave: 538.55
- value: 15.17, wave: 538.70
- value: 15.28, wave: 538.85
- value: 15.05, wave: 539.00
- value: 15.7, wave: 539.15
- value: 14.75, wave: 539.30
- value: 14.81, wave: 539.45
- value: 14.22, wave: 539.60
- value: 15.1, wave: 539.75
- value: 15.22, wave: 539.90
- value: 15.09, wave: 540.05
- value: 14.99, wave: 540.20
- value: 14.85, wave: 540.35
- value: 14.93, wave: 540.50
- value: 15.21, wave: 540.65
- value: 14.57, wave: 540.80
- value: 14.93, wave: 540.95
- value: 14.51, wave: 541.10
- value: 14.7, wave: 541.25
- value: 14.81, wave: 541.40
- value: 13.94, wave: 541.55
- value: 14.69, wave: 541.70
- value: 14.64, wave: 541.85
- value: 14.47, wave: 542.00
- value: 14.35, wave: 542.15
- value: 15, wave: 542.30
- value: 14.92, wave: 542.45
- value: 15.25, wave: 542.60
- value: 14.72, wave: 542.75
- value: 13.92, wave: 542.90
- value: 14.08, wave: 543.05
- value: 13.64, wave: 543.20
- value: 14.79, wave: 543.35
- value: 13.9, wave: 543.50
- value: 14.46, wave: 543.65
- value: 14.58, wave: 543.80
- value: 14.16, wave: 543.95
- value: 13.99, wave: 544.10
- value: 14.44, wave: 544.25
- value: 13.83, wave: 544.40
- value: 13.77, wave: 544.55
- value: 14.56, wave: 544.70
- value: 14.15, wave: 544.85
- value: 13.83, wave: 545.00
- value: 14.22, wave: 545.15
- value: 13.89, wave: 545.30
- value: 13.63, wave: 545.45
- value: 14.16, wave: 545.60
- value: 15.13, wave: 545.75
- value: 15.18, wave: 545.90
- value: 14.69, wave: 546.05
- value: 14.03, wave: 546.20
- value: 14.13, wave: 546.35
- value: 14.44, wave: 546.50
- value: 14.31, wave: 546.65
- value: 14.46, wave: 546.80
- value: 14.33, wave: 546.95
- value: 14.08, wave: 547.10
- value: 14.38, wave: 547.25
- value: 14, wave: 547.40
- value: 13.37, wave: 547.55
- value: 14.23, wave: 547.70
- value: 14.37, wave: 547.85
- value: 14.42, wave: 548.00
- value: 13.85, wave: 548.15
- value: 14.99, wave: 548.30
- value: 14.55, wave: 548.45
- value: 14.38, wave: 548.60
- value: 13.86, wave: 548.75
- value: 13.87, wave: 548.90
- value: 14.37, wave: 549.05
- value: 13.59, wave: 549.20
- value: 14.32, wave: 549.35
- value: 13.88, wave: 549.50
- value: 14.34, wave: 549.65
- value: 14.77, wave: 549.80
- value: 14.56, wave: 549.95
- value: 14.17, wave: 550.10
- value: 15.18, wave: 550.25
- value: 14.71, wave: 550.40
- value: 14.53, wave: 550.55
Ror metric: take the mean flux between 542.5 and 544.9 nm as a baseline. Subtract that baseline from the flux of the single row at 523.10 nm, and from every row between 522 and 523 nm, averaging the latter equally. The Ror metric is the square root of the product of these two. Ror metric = 1.1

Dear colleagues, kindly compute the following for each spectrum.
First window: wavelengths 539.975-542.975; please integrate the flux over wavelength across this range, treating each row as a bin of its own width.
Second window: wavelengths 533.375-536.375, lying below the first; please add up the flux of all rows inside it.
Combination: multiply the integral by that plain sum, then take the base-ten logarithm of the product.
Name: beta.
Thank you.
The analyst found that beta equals 4.11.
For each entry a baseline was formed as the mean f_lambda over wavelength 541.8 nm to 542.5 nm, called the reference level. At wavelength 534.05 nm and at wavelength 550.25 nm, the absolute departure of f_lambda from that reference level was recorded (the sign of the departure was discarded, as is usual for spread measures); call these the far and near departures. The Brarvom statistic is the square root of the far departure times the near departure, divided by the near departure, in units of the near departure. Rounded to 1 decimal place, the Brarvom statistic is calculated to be 1.1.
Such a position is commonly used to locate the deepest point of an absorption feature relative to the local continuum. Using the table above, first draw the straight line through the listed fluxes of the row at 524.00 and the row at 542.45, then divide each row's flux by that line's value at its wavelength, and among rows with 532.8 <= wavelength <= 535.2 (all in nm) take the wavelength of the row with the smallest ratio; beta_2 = 533.30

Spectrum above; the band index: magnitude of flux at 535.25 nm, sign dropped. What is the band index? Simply 14.4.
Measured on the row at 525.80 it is 16.5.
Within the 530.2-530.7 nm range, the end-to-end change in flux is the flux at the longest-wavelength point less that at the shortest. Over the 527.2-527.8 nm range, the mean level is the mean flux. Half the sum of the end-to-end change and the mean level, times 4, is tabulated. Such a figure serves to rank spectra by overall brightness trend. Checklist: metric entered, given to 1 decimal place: 34.7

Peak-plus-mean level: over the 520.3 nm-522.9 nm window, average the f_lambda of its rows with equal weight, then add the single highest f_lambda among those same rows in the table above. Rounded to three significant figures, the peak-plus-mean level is 31.4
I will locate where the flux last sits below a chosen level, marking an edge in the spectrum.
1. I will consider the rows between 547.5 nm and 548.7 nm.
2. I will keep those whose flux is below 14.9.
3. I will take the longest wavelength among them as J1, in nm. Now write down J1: 548.60 nm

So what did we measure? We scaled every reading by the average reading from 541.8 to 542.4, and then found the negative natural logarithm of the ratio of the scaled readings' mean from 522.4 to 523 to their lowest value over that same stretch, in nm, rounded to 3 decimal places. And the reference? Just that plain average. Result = -0.021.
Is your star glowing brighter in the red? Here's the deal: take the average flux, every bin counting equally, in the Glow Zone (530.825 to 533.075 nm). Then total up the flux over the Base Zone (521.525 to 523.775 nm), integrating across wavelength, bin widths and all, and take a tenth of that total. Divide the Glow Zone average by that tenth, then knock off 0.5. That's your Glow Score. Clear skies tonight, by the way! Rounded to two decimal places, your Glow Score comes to 3.85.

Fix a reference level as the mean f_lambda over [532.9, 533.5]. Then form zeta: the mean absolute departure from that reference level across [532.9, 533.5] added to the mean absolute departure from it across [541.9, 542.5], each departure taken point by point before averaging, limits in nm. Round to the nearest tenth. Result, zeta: 1.2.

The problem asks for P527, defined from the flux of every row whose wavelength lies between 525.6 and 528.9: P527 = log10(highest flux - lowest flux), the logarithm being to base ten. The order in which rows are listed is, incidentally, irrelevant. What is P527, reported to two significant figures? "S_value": 0.53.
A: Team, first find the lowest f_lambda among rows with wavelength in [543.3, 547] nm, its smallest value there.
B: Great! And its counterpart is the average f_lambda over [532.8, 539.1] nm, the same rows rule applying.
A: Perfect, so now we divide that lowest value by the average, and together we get 1.01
